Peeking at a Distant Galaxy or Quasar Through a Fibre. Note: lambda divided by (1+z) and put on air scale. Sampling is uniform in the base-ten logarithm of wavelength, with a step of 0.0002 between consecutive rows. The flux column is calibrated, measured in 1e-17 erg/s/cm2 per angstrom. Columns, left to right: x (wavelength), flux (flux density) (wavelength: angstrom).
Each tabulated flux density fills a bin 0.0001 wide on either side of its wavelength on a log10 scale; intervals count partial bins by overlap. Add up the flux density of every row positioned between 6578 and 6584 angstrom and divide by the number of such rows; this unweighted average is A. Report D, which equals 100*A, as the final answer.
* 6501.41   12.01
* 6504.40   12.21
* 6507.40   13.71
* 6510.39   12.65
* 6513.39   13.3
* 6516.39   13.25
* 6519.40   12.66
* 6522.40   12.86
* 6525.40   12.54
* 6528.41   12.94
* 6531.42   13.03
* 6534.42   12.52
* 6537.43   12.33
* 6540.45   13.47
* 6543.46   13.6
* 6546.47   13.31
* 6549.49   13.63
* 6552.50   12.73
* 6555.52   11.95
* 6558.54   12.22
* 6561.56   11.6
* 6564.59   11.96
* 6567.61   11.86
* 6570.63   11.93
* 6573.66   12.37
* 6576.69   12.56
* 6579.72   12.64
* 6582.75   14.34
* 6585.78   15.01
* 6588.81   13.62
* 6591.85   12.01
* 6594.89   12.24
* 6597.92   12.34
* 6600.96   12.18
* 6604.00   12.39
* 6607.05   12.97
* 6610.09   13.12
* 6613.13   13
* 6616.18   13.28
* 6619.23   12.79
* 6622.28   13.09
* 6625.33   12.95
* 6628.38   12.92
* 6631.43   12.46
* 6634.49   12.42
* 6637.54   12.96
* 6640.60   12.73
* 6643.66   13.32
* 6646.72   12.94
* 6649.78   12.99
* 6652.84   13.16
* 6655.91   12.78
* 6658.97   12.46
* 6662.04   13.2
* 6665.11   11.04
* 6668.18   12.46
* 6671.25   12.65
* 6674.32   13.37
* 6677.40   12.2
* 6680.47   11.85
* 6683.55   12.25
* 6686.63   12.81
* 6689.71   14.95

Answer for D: 1349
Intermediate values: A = 13.5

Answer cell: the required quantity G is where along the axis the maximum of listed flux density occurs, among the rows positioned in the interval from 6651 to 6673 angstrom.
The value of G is 6662.04 angstrom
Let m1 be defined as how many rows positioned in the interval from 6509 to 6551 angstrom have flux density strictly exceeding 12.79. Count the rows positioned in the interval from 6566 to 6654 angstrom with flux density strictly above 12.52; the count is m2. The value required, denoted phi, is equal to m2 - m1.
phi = 10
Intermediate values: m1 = 9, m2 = 19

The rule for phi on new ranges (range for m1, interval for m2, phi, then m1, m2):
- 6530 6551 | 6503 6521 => 0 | 5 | 5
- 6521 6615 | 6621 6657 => -3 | 13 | 10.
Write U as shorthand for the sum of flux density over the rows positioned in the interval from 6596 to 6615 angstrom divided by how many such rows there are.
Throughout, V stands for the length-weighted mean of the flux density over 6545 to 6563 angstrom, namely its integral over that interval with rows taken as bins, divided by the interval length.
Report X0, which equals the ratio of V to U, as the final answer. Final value 0.99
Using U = 12.67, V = 12.6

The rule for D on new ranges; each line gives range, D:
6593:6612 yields 1254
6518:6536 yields 1276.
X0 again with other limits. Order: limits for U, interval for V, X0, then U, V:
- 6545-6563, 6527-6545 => 1.03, 12.57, 13.0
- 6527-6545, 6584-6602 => 1.00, 12.98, 12.9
